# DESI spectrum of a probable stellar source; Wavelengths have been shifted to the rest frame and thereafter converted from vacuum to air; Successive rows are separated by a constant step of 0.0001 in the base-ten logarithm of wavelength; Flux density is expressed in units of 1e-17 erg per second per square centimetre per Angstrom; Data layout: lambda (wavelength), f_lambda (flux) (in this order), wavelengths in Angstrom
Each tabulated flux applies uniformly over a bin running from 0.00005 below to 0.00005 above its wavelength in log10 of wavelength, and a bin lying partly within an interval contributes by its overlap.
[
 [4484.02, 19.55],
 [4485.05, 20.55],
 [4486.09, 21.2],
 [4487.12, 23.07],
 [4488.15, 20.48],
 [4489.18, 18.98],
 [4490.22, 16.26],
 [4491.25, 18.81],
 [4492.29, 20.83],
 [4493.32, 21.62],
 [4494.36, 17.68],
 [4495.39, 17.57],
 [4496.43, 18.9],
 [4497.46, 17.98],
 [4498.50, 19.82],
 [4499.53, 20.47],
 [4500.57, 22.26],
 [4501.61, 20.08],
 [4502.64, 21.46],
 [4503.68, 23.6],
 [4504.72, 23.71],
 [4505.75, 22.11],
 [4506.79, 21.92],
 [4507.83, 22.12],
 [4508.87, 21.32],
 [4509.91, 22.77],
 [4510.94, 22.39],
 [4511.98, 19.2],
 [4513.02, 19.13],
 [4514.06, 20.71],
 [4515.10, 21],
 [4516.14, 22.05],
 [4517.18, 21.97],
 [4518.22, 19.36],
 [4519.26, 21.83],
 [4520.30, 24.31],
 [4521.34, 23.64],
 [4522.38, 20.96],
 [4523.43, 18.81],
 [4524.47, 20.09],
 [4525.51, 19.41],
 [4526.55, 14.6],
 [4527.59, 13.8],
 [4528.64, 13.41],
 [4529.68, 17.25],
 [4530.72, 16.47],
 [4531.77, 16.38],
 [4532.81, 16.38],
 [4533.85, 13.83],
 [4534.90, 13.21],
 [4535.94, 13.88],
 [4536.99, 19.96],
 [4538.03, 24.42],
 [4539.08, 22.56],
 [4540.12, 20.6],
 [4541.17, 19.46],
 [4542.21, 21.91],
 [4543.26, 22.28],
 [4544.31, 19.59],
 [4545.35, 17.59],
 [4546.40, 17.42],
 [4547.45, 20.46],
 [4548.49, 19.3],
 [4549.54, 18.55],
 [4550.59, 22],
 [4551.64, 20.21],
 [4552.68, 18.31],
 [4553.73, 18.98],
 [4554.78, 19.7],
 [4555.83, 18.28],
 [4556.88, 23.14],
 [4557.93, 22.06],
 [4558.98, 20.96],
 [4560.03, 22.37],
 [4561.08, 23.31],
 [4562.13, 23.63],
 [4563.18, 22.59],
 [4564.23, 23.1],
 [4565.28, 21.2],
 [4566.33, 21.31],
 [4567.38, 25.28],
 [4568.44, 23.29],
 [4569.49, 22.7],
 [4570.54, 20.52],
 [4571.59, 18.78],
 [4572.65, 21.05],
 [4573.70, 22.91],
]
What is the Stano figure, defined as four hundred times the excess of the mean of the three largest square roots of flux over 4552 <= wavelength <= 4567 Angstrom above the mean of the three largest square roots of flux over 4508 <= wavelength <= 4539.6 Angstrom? -31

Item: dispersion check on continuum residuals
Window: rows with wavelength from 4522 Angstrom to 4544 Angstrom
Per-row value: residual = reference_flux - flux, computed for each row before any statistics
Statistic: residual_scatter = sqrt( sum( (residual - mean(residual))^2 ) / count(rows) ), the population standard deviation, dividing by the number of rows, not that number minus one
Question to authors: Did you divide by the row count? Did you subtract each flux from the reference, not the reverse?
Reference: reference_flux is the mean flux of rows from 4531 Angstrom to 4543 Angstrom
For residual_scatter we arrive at 3.4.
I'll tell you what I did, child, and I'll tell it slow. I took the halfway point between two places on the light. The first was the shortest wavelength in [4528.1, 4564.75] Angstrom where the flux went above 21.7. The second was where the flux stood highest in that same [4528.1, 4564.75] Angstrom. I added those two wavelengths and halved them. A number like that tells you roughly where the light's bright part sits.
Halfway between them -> 4538.0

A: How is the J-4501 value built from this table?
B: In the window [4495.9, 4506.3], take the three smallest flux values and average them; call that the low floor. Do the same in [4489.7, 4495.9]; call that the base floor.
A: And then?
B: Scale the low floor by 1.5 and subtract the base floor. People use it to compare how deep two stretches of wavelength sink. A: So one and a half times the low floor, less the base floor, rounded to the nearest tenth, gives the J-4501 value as 11.2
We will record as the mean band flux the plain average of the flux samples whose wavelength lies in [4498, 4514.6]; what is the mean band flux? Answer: 21.4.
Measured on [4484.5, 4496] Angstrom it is 19.7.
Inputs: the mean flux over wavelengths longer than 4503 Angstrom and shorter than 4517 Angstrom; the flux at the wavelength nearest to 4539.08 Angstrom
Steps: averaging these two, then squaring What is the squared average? 490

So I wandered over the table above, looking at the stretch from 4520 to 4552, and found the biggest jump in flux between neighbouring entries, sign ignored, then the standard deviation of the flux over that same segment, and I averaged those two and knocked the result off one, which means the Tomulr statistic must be -3.7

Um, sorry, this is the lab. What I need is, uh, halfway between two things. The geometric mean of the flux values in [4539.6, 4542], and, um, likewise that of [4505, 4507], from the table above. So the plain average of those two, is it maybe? 21.0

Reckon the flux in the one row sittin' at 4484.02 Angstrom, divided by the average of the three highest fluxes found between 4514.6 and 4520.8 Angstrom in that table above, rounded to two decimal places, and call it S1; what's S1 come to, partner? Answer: 0.86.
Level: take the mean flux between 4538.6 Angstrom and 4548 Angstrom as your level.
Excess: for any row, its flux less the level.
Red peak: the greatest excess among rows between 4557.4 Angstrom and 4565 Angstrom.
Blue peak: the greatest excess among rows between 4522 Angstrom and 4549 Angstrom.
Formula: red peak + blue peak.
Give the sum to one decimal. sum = 7.6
